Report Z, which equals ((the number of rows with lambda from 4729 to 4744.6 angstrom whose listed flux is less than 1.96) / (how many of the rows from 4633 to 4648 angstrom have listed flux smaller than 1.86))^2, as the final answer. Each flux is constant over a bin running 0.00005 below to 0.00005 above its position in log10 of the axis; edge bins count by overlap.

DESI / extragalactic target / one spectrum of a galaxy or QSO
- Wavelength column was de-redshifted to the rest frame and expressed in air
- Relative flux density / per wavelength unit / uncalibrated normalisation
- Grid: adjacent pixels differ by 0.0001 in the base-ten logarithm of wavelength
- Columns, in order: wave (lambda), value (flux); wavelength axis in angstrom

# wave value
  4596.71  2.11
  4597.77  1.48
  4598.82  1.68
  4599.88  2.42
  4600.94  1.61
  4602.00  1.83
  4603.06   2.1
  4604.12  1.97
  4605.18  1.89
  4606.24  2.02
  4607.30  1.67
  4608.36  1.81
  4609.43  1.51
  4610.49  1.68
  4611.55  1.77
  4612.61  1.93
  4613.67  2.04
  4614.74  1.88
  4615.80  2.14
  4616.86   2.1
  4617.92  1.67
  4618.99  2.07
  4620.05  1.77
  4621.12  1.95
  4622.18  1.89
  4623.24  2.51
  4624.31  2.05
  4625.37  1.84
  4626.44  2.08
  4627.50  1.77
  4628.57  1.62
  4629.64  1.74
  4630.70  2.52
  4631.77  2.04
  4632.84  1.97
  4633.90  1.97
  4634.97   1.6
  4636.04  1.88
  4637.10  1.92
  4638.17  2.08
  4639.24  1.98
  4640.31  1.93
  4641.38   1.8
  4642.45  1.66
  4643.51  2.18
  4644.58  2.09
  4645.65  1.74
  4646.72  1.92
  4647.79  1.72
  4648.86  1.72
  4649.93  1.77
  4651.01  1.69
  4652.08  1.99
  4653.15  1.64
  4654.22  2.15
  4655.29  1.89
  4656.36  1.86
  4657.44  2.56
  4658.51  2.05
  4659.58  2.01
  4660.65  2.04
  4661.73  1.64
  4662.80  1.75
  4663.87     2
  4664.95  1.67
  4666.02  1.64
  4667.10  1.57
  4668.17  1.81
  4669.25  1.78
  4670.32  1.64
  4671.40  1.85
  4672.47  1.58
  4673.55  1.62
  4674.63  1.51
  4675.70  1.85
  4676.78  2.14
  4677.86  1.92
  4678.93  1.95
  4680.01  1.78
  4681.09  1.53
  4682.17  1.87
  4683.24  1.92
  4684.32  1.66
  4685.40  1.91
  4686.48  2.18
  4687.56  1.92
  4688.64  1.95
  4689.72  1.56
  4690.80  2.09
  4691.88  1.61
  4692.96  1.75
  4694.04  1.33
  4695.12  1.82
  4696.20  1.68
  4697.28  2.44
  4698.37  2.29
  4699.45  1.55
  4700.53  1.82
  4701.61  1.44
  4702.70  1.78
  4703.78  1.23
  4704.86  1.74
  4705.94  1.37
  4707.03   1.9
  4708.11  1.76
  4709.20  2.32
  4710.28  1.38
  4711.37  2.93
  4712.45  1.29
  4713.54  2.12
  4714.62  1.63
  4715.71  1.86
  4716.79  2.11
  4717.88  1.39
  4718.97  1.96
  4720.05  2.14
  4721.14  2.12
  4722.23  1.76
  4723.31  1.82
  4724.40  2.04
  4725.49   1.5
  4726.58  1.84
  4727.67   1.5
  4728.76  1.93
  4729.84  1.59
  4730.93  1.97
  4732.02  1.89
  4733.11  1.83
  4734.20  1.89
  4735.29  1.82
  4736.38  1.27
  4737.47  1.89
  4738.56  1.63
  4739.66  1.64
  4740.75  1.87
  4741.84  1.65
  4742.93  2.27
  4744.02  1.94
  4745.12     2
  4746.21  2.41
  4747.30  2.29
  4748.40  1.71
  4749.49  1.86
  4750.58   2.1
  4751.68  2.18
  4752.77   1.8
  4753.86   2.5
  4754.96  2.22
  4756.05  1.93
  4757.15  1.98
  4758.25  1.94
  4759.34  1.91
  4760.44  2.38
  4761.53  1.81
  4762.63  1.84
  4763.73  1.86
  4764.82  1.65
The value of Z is 5.8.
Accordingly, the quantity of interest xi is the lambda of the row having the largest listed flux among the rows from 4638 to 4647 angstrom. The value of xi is 4643.51 angstrom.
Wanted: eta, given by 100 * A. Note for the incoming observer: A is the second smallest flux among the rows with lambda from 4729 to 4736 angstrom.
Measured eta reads 182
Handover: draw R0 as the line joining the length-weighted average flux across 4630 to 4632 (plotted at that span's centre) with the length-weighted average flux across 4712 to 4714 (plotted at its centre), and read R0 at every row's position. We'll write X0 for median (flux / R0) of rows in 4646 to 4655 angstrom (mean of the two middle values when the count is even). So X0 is 0.81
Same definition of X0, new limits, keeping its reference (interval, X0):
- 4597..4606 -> 0.76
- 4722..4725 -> 1.12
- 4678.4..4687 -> 0.99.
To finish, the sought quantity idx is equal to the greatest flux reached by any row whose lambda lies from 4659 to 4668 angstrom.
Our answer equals 2.04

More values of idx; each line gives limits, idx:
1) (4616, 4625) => 2.51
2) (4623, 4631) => 2.52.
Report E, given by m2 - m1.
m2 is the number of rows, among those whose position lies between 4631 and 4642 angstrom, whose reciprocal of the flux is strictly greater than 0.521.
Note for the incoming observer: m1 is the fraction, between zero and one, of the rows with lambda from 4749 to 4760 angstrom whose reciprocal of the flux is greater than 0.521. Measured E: 3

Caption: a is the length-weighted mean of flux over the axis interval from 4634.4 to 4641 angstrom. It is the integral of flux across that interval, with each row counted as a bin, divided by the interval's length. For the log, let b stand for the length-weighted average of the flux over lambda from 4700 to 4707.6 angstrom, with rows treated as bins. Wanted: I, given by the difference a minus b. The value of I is 0.28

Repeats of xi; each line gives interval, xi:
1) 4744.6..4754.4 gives 4753.86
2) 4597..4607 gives 4599.88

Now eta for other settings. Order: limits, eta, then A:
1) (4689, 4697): 156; 1.56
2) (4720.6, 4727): 176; 1.76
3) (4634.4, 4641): 188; 1.88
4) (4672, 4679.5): 158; 1.58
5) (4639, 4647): 174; 1.74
